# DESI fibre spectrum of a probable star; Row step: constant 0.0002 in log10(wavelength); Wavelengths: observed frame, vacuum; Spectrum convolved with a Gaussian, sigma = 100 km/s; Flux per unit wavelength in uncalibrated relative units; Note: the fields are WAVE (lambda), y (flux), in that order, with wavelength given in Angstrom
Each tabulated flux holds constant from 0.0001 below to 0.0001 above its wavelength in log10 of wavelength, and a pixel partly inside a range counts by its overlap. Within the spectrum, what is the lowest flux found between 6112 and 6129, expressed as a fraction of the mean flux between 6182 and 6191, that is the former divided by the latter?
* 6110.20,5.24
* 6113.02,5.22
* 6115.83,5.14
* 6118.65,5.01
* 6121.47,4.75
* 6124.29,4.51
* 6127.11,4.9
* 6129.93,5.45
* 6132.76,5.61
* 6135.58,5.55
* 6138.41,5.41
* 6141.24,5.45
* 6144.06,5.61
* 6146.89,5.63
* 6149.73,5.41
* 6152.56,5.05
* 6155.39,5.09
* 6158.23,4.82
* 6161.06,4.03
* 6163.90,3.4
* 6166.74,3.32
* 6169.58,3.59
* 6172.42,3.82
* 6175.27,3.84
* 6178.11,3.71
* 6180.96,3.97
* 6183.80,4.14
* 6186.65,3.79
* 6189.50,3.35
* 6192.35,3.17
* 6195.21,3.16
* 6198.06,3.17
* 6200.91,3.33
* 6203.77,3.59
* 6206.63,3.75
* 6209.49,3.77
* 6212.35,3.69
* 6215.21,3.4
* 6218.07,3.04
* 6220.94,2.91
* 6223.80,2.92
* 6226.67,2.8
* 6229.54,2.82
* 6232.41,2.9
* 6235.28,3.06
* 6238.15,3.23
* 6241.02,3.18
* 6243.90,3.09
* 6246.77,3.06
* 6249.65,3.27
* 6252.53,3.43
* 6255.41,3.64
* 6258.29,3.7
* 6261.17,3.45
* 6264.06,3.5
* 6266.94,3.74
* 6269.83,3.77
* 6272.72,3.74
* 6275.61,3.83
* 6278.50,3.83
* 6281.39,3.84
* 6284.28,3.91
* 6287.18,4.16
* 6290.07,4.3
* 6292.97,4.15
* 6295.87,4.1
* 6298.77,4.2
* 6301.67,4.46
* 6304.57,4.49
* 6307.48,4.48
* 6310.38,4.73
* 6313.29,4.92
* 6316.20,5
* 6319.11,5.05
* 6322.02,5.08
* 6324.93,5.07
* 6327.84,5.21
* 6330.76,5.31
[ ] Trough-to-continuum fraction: 1.2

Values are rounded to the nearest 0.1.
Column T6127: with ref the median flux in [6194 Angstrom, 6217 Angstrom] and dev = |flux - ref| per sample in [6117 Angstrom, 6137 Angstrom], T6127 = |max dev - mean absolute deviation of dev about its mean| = 1.8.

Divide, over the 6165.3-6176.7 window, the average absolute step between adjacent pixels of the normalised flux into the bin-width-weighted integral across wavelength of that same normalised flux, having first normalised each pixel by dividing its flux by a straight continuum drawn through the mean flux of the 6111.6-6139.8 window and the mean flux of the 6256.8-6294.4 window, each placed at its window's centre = 216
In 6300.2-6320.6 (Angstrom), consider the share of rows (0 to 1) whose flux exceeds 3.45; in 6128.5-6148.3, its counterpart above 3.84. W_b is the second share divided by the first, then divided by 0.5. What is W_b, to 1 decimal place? 2.0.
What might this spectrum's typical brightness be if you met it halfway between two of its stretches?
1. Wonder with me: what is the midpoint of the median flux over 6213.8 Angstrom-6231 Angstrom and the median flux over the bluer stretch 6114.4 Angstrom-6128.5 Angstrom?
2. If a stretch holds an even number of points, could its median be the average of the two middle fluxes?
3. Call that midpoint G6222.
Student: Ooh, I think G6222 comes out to 3.9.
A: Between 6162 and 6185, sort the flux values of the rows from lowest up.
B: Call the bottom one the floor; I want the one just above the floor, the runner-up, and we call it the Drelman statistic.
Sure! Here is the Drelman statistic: 3.4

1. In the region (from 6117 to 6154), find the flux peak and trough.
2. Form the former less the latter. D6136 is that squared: 1.25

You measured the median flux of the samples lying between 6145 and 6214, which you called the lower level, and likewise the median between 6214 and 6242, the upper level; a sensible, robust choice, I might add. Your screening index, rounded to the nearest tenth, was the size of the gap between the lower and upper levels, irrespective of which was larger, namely 0.8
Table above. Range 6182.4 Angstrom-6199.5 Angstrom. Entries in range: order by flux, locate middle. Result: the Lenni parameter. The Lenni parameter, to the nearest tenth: 3.3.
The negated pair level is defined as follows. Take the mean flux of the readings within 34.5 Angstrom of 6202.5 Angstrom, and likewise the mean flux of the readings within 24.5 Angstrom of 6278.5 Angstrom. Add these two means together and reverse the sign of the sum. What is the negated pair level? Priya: -7.3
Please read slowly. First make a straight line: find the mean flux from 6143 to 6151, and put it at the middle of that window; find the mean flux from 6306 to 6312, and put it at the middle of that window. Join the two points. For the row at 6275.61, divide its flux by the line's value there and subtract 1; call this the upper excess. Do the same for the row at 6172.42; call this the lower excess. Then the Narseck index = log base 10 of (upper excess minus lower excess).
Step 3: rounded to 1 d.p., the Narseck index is -1.0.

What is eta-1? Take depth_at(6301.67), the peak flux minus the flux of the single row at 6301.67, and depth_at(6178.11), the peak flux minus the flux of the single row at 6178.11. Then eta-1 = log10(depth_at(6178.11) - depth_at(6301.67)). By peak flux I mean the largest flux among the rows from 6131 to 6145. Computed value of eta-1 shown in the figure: -0.12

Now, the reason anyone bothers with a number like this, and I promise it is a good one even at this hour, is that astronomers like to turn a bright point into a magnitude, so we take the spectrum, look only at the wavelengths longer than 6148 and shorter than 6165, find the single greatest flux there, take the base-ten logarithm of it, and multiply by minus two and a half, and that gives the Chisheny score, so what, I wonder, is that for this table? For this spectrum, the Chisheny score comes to -1.83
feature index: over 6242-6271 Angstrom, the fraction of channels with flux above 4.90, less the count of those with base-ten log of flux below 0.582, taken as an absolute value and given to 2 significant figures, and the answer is 10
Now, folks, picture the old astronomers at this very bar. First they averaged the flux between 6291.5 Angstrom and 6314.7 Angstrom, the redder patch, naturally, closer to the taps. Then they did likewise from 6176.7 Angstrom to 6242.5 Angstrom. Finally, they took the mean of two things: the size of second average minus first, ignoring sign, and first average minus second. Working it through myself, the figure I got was 1.1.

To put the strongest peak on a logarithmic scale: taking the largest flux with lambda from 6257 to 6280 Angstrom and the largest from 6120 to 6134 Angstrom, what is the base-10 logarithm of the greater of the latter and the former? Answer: 0.75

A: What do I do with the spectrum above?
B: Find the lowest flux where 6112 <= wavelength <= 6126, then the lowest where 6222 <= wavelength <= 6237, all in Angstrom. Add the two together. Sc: 7.31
